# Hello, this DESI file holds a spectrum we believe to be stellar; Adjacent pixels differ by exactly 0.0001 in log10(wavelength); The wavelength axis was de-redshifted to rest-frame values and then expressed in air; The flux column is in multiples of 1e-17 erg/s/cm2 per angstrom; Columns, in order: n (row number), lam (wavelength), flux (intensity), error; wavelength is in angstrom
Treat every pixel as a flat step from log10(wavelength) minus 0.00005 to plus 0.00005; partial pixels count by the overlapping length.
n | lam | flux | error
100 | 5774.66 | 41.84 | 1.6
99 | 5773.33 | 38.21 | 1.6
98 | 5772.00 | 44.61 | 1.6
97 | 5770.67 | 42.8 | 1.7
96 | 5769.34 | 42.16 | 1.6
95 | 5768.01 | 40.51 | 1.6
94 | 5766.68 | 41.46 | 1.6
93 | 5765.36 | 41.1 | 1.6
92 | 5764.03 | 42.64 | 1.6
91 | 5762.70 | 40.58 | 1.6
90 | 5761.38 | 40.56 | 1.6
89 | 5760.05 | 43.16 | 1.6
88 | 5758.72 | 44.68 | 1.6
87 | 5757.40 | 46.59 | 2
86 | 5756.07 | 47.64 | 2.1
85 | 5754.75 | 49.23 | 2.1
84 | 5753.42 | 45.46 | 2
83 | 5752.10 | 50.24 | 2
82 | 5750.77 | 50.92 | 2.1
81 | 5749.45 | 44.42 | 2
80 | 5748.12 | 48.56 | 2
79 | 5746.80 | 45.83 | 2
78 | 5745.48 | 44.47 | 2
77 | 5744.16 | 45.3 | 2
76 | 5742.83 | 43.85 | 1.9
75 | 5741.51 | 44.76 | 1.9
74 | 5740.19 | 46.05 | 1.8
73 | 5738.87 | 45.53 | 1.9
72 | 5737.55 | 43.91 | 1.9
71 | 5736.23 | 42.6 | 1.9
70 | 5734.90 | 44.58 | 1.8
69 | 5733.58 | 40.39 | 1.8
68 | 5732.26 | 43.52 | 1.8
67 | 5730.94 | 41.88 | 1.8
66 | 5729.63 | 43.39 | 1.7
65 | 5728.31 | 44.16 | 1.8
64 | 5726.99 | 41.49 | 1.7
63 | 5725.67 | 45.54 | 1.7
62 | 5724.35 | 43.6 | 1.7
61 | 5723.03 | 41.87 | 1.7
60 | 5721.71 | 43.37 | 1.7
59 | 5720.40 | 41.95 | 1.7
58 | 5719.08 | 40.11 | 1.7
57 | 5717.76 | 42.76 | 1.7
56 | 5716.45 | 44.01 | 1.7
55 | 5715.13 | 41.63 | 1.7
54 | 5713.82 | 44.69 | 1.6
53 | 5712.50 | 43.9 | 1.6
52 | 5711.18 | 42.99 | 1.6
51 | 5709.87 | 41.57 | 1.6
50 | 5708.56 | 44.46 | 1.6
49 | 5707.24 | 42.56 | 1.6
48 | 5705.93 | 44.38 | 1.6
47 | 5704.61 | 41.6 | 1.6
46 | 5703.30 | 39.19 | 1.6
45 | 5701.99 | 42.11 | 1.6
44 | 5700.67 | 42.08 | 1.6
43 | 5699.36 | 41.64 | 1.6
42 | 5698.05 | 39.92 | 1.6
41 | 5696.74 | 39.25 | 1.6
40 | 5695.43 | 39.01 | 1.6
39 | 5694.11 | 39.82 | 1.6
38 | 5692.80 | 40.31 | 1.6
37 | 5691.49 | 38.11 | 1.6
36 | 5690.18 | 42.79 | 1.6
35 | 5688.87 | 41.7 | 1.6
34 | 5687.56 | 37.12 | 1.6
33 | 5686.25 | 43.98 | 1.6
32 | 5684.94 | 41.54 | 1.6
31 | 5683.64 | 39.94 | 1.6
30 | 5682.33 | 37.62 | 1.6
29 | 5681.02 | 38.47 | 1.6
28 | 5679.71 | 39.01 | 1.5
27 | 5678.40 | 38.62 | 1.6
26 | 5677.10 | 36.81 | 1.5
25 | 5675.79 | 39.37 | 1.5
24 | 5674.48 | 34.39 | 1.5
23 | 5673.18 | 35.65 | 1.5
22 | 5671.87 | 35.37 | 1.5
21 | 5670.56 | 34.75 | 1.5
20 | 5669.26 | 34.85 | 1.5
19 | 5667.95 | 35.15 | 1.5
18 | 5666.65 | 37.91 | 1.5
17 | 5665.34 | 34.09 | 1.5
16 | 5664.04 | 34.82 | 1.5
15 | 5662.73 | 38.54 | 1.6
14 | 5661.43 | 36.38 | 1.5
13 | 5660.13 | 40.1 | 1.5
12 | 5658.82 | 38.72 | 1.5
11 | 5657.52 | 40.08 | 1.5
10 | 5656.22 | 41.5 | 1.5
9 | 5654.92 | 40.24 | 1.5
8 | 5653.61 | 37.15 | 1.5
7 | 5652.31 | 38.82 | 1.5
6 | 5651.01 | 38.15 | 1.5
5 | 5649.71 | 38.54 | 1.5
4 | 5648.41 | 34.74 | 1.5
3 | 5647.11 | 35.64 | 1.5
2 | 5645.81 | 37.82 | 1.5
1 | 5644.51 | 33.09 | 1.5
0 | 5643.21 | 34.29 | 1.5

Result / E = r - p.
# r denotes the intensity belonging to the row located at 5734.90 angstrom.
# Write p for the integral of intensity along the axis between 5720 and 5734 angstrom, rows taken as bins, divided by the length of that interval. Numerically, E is 2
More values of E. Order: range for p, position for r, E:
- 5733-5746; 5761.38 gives -4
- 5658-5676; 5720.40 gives 6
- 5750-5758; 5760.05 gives -5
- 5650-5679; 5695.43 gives 2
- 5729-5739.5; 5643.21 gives -9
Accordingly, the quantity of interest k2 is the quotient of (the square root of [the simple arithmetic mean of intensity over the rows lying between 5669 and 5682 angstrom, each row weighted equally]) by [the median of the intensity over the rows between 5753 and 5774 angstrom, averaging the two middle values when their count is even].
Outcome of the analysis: 0.142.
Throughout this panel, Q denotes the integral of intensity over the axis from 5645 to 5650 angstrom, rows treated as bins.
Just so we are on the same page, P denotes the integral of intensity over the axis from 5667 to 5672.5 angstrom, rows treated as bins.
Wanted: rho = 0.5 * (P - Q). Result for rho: 6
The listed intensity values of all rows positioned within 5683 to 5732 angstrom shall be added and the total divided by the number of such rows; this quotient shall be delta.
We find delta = 41.9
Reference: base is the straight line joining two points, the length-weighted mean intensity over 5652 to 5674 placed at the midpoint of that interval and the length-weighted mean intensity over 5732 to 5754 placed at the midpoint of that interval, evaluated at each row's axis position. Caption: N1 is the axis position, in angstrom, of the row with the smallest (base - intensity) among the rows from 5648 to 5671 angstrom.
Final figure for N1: 5656.22 angstrom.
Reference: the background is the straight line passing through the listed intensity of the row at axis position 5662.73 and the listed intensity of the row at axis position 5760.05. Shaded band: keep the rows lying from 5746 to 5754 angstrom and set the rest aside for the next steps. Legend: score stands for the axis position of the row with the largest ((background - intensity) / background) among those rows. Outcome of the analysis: 5749.45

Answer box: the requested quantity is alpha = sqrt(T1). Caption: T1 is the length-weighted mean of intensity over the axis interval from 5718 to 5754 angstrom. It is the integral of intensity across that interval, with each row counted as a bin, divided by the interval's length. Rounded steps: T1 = 44.3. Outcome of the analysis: 6.7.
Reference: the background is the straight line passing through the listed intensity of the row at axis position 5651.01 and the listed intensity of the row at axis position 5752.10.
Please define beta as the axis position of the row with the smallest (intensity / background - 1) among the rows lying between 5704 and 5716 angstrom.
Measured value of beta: 5715.13 angstrom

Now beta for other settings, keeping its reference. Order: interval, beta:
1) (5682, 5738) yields 5733.58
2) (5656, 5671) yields 5665.34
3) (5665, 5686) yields 5674.48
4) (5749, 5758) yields 5749.45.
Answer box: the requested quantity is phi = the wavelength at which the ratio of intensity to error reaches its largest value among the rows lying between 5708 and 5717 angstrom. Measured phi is 5713.82 angstrom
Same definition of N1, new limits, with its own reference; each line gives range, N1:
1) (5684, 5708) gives 5686.25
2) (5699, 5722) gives 5705.93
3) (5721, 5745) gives 5725.67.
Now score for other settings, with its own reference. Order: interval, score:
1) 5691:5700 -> 5691.49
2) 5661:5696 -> 5674.48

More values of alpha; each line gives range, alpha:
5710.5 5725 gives 6.5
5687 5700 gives 6.3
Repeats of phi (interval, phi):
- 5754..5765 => 5758.72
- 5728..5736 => 5729.63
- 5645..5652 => 5649.71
